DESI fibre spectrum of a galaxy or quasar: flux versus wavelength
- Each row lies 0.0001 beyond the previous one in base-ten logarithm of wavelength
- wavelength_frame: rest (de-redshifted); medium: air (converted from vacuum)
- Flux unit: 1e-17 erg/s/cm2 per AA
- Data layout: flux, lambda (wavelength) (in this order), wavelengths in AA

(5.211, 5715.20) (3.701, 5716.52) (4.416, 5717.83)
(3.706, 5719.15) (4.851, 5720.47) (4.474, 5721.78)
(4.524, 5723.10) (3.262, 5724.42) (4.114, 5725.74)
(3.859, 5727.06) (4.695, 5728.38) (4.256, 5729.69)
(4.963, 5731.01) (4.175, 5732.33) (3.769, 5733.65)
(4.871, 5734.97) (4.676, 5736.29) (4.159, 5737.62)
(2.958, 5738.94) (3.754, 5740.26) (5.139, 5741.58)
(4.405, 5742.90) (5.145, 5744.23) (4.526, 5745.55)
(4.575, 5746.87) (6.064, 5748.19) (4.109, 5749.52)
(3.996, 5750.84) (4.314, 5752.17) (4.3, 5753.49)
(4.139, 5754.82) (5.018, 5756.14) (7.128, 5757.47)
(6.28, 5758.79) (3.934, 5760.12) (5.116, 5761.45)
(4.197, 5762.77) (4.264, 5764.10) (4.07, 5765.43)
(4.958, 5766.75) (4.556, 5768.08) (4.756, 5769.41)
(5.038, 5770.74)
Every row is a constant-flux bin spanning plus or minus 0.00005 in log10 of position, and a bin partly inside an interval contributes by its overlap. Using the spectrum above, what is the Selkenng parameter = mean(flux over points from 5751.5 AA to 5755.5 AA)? 4.25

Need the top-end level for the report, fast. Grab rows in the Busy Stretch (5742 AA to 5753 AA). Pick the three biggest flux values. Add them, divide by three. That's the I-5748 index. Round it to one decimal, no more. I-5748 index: 5.3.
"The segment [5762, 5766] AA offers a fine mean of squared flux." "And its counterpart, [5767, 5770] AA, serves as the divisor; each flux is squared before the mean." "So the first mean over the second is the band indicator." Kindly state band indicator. 0.80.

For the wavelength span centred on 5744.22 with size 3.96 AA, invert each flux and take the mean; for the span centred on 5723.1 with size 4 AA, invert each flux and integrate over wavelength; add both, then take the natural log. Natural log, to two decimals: 0.19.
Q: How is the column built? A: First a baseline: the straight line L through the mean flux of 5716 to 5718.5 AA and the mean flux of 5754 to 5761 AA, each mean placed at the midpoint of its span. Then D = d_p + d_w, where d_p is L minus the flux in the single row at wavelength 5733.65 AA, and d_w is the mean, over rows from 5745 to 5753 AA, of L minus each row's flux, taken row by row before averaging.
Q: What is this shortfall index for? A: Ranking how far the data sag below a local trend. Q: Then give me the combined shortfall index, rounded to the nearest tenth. 1.2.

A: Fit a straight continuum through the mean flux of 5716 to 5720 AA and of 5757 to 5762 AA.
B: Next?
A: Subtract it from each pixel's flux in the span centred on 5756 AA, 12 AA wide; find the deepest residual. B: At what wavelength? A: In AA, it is 5760.12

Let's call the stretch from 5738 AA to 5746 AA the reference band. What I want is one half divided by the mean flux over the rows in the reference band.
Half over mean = 0.116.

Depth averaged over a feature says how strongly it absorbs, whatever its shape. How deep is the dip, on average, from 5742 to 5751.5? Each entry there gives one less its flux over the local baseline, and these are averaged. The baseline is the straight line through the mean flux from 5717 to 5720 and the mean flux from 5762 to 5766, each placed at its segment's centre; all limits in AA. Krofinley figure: -0.13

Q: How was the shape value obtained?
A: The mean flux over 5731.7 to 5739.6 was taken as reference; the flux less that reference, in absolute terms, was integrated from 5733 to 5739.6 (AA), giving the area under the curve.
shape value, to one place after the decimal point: 3.8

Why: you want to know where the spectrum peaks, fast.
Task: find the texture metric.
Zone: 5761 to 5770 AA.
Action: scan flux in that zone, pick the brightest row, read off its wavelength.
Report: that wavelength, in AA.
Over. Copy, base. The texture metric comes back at 5761.45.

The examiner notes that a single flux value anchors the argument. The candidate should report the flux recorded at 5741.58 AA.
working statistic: 5.139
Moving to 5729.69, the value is 4.256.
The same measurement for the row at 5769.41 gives 4.756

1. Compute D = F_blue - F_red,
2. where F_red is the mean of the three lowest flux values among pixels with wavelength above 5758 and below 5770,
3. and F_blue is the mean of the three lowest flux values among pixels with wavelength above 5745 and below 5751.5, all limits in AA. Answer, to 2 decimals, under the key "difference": 0.14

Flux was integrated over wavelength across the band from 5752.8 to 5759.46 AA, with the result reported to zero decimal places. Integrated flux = 36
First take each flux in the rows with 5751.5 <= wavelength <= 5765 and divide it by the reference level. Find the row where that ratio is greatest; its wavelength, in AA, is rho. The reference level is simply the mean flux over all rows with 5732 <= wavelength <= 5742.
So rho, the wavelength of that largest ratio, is 5757.47 AA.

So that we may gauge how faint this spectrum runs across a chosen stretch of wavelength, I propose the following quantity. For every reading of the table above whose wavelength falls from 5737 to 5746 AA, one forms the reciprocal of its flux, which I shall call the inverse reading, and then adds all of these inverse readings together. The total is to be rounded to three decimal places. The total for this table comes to 1.682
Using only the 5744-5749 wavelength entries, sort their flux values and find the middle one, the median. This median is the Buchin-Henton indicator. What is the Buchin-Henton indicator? 4.86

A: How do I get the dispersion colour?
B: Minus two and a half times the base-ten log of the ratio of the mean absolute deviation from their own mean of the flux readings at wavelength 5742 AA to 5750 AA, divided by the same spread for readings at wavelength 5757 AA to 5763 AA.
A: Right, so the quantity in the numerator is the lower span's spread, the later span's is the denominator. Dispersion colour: 0.8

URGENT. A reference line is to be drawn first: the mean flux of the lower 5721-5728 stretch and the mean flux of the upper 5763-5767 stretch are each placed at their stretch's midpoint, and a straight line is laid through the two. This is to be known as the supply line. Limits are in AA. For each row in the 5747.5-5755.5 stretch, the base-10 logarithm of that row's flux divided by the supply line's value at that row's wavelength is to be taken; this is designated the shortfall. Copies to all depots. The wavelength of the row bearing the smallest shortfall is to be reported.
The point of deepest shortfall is 5750.84 AA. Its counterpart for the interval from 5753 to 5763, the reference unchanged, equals 5760.12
